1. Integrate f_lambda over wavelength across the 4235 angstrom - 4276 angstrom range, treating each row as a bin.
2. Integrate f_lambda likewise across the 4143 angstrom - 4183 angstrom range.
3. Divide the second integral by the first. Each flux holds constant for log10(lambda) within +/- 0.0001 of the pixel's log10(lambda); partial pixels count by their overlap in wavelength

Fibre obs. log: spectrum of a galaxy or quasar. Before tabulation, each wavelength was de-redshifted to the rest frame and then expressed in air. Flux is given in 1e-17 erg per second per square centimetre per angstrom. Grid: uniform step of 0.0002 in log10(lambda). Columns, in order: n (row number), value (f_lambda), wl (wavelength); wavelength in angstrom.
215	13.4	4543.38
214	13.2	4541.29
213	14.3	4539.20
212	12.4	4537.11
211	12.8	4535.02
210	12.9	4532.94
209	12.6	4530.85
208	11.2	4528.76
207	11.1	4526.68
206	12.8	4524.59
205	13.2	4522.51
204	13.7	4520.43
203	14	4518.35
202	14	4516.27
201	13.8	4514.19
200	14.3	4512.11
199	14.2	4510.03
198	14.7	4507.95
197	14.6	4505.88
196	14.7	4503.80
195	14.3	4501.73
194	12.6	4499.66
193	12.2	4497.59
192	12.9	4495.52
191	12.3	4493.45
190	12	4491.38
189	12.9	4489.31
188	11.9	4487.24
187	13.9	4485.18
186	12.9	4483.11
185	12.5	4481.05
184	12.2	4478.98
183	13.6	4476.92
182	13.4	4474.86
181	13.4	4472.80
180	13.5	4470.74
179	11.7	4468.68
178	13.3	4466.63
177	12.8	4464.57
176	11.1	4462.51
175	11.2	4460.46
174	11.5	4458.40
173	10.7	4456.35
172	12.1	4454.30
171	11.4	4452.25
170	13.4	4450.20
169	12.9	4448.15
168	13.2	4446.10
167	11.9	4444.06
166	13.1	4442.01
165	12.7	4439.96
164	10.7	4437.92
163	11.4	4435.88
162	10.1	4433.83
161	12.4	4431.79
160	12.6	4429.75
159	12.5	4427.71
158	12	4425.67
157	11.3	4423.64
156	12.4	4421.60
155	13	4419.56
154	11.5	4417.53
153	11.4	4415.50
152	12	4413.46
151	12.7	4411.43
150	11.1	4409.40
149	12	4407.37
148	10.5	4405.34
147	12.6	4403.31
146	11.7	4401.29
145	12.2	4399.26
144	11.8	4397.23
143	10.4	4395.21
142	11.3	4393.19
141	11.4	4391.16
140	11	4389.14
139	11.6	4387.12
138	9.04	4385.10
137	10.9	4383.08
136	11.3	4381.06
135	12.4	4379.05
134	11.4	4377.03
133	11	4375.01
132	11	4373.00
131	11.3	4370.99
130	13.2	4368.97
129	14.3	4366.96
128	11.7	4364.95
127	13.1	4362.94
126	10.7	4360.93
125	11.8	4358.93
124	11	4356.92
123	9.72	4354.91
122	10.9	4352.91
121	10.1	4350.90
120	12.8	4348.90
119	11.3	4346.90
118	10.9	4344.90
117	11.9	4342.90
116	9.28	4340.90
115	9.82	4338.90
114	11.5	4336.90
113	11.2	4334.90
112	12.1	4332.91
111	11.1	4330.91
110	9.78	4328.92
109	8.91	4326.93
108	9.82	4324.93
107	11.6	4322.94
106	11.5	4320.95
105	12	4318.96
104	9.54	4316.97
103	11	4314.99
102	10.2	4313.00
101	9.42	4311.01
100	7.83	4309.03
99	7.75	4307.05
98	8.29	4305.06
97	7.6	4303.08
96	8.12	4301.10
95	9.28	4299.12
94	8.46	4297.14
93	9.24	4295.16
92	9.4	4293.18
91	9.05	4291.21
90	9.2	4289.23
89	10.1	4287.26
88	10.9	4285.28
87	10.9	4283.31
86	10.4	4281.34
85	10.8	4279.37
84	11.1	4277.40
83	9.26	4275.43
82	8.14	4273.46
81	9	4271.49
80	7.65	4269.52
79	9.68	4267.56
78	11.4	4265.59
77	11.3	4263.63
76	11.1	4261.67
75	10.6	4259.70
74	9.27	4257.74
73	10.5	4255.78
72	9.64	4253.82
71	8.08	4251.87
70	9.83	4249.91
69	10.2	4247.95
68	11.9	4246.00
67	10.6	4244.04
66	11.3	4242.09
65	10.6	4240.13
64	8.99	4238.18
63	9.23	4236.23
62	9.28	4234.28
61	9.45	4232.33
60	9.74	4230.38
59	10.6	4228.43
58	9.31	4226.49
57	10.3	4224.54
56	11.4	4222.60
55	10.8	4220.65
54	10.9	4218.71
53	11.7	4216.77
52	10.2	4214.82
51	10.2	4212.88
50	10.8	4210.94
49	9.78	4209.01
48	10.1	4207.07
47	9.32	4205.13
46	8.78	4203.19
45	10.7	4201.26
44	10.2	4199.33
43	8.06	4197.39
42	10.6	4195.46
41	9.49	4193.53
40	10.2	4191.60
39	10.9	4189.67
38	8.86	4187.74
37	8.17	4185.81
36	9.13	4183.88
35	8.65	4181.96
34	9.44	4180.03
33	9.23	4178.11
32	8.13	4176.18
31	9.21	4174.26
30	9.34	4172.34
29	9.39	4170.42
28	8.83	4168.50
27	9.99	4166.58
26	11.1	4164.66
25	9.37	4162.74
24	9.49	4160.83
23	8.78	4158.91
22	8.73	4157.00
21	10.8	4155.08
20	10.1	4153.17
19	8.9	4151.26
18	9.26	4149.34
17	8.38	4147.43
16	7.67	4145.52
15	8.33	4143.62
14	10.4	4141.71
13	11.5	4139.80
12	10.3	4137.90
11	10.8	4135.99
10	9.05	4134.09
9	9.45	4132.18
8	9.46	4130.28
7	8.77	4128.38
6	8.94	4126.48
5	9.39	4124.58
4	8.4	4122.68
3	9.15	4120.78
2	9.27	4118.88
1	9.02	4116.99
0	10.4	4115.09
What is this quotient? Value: 0.91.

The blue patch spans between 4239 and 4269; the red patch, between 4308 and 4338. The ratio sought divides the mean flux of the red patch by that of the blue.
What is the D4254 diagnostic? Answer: 1.01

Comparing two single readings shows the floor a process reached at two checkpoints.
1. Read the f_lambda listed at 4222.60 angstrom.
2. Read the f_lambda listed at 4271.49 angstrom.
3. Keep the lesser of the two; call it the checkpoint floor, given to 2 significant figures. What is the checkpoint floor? 9.0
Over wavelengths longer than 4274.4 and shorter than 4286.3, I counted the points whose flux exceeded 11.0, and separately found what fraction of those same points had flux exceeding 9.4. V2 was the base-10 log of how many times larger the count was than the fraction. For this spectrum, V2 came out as 0.1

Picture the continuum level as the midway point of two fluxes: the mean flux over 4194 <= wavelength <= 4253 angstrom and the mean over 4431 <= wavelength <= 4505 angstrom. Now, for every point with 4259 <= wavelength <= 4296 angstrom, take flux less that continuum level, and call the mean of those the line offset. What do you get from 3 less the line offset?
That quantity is 4.3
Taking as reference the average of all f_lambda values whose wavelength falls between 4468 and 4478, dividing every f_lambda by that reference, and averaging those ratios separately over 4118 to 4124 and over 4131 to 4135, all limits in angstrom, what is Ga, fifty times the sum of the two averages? 69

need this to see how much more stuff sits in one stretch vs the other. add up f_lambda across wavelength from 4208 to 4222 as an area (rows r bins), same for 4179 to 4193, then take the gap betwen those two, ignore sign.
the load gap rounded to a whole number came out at 18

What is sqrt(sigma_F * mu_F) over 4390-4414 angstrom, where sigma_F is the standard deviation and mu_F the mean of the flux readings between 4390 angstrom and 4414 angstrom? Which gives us 2.9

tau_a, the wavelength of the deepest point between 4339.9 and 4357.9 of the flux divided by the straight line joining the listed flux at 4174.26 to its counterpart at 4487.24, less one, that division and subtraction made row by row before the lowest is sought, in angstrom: 4340.90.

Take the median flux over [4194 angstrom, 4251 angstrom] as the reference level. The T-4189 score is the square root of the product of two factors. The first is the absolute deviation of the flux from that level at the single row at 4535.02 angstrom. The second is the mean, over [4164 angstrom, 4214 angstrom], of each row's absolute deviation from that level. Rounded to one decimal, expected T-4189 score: 1.5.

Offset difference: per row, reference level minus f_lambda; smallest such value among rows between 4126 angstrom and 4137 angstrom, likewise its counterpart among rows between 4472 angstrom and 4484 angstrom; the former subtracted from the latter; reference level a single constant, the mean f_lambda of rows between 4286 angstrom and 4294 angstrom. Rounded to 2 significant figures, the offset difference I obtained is -2.8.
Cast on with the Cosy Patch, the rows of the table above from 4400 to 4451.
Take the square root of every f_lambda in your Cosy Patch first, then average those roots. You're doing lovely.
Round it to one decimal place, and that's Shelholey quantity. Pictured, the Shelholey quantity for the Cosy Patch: 3.5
